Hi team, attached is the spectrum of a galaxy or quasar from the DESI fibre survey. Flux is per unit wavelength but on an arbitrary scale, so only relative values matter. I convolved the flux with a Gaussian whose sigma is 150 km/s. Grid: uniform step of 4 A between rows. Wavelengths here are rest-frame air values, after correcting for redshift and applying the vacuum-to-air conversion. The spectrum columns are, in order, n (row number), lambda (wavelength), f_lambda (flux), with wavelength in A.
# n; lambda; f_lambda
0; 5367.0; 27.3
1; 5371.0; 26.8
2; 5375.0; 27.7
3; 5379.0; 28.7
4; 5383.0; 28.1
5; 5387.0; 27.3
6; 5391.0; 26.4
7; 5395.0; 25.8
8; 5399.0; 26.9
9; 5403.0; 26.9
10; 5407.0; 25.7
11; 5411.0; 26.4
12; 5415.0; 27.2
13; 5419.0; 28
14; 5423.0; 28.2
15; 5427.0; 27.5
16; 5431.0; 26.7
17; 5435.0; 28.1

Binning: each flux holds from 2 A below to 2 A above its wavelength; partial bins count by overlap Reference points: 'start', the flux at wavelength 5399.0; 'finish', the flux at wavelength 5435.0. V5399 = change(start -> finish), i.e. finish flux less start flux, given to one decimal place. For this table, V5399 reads 1.2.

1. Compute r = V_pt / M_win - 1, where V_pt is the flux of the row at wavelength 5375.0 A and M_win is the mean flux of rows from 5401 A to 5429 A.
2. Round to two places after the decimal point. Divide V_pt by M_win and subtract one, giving 0.02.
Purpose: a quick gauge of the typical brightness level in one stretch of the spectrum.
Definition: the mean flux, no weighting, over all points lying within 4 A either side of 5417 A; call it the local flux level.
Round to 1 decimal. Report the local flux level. 27.6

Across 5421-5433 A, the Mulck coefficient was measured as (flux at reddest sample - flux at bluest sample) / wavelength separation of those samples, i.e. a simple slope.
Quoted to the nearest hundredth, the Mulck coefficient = -0.19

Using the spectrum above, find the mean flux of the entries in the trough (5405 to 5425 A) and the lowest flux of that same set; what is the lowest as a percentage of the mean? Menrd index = 94.8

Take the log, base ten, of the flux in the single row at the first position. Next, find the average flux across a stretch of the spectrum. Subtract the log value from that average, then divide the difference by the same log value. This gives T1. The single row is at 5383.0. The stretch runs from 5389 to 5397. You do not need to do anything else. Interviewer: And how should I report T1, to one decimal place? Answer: 17.0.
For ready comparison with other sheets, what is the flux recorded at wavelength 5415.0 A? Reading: 27.2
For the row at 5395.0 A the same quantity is 25.8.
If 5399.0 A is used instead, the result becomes 26.9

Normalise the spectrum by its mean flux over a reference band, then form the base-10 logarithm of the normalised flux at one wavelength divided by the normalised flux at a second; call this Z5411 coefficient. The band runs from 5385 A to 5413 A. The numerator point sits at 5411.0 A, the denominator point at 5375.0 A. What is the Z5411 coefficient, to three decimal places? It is -0.021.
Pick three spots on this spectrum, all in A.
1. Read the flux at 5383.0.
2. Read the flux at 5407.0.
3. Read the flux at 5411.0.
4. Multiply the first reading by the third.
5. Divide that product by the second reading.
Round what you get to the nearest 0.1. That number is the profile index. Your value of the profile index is 28.9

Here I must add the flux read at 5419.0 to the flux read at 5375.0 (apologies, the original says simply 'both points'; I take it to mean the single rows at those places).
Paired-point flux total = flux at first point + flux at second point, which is 55.7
